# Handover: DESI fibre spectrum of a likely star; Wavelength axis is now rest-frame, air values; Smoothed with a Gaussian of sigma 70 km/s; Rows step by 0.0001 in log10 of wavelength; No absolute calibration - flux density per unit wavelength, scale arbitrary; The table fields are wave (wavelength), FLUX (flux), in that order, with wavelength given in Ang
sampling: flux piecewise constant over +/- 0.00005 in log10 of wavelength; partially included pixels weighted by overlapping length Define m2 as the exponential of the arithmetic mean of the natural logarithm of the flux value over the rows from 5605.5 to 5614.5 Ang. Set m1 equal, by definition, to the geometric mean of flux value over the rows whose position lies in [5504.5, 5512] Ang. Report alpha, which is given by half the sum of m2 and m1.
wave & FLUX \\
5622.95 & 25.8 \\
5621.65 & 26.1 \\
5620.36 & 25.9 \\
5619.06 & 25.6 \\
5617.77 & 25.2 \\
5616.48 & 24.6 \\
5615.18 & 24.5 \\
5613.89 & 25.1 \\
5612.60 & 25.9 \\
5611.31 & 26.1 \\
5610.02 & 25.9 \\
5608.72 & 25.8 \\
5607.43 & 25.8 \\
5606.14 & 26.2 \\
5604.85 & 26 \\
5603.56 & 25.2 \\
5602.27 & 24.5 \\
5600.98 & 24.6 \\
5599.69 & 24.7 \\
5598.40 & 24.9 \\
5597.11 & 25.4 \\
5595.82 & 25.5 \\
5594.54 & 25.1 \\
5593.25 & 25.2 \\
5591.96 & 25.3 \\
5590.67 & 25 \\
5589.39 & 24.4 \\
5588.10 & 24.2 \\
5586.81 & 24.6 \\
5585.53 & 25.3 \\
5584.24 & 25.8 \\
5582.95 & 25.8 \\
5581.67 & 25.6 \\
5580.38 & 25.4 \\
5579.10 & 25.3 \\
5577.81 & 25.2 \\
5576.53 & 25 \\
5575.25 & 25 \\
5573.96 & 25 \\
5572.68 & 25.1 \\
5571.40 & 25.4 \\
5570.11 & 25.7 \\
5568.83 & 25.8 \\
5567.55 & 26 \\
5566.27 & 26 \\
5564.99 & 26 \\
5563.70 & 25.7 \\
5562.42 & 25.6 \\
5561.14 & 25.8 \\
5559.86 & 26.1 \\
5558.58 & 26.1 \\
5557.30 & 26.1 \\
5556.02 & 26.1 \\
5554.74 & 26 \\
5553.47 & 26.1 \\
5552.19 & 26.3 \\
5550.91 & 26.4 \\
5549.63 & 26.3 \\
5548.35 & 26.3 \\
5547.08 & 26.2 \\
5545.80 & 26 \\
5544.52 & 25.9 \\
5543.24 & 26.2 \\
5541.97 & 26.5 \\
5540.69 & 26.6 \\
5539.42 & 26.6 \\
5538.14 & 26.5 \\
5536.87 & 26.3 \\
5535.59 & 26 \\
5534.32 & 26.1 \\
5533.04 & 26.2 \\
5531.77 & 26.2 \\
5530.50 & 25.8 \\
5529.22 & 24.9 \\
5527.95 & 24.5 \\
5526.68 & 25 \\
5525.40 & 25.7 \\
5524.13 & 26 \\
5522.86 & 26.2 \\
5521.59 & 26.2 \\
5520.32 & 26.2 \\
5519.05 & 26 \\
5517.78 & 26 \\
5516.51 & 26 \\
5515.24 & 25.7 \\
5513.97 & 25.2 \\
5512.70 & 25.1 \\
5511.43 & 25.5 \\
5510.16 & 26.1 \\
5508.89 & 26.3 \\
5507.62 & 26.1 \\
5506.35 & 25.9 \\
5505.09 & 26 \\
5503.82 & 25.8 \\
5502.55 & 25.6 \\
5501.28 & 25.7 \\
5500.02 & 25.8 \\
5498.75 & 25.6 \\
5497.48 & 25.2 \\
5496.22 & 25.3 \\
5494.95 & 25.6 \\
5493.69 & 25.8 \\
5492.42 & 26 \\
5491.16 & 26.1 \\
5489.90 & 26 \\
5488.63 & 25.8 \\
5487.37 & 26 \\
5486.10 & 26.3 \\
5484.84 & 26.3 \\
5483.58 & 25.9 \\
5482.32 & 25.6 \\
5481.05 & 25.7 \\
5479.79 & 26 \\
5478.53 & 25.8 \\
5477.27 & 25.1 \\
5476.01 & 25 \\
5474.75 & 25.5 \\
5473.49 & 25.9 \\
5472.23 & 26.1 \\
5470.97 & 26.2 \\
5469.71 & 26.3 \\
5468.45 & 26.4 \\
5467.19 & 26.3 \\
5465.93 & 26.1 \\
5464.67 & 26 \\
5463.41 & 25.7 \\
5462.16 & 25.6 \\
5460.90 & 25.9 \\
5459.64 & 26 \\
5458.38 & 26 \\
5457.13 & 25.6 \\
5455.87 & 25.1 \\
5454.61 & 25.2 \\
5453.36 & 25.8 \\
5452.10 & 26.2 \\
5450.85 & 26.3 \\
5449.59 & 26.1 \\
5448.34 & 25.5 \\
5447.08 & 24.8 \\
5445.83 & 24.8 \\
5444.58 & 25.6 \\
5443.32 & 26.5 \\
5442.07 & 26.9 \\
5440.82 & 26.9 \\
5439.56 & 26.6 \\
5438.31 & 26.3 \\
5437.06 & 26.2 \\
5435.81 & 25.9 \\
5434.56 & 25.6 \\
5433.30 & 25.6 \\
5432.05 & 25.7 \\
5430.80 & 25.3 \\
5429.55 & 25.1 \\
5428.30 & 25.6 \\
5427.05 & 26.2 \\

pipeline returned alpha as 25.9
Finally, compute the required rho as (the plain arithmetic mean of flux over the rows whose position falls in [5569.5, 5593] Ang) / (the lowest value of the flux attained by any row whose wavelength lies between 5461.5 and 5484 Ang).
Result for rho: 1.01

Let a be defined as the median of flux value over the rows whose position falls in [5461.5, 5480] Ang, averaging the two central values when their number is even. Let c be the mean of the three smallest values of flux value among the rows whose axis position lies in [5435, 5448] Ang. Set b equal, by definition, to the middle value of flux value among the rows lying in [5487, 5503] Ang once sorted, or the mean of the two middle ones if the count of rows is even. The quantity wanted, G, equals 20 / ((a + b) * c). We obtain 0.0154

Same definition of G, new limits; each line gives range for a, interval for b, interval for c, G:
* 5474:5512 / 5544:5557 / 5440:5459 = 0.0155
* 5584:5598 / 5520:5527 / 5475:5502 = 0.0155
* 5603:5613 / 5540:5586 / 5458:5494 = 0.0153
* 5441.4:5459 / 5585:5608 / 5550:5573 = 0.0155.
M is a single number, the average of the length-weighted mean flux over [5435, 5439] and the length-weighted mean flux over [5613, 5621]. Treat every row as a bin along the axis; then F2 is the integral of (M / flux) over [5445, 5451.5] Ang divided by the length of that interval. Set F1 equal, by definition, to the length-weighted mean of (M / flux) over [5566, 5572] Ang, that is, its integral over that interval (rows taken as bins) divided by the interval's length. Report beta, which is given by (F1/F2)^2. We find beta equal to 0.98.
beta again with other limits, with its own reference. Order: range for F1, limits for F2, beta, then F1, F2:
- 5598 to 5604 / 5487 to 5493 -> 1.10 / 1.04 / 0.99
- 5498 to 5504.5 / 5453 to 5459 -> 0.98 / 1.00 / 1.01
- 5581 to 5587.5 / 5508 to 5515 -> 1.02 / 1.01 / 1.00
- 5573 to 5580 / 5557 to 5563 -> 1.07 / 1.02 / 0.99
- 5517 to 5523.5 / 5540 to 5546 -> 1.01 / 0.98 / 0.98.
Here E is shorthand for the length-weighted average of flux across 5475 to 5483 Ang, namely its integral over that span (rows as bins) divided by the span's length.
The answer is 25.5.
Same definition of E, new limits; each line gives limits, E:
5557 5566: 25.9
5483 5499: 25.8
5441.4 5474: 25.9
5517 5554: 26.0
